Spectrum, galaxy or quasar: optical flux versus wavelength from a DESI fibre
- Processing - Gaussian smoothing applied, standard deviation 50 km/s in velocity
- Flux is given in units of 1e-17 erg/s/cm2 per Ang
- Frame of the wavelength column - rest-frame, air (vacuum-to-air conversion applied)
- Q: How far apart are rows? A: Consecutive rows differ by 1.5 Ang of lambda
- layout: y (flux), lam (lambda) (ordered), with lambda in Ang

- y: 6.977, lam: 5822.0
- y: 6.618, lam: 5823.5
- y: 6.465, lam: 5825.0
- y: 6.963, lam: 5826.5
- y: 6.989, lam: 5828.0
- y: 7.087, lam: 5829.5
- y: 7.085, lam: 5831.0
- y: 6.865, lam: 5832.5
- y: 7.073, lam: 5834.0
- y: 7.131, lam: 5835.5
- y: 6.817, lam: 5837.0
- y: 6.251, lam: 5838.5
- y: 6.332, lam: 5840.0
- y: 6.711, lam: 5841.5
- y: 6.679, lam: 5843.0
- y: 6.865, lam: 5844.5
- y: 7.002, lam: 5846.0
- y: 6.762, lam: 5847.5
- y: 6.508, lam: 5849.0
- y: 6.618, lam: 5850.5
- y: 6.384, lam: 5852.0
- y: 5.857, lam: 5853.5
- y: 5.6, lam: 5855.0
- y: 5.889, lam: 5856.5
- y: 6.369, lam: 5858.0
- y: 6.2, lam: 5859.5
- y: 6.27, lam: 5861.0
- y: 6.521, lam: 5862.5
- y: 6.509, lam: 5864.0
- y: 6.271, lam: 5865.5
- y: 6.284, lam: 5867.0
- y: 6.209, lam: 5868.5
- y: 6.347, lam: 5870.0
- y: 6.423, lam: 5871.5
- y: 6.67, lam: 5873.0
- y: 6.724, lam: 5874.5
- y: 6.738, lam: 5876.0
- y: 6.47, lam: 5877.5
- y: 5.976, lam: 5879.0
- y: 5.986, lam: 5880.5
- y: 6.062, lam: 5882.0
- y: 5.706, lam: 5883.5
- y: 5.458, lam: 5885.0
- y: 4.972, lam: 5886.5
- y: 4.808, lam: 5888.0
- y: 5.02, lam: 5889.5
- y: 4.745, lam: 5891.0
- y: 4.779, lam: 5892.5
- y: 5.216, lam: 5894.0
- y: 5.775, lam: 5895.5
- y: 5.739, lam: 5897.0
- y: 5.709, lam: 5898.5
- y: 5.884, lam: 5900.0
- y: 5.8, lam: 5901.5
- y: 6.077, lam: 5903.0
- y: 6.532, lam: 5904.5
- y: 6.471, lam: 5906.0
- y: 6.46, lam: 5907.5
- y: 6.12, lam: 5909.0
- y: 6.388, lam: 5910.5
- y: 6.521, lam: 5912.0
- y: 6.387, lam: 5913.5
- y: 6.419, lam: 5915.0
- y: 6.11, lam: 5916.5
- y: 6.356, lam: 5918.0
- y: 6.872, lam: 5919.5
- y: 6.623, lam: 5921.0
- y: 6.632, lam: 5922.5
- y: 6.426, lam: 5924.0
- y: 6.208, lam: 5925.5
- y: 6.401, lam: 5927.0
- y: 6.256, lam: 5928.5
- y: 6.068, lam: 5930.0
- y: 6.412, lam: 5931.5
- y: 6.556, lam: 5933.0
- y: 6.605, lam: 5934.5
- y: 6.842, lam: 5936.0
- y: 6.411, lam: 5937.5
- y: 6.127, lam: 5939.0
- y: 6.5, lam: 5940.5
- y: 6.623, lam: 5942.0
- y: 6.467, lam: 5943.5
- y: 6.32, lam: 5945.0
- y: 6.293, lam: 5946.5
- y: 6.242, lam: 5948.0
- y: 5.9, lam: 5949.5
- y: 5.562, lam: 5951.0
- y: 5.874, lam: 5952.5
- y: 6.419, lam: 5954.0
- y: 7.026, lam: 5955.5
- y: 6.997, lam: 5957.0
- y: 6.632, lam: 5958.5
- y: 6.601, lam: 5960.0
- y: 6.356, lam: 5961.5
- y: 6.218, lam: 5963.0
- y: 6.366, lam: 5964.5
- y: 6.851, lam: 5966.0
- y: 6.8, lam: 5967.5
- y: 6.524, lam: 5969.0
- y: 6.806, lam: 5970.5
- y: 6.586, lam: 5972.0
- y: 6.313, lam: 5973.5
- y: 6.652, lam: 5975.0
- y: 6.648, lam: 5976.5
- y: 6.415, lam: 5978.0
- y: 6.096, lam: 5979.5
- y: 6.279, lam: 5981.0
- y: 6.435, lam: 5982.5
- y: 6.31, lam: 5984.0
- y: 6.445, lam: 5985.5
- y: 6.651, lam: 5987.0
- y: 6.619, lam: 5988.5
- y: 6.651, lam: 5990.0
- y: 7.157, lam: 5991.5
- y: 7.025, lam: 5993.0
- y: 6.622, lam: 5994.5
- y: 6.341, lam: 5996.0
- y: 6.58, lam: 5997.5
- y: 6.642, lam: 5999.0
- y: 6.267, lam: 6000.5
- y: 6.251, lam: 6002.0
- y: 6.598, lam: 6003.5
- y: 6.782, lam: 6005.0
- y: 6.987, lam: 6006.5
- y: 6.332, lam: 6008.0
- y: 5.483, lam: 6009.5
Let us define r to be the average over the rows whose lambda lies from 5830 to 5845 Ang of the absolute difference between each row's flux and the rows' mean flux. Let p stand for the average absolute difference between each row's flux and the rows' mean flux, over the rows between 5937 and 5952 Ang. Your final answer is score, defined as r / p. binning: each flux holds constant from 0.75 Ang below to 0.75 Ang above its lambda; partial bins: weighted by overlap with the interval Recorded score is 1.0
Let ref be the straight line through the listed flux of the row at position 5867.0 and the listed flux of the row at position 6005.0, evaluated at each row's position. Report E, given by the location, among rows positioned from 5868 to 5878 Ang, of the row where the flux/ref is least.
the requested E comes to 5868.5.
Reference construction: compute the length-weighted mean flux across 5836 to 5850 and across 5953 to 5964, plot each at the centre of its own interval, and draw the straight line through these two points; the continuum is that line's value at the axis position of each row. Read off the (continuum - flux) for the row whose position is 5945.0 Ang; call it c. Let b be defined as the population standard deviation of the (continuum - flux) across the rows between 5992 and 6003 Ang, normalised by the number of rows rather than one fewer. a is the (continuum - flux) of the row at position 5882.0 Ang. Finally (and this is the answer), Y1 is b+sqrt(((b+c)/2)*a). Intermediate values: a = 0.58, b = 0.25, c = 0.27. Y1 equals 0.6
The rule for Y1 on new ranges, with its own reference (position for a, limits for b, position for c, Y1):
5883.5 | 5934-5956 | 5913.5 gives 0.9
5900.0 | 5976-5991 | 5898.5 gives 0.8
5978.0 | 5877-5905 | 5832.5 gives 0.7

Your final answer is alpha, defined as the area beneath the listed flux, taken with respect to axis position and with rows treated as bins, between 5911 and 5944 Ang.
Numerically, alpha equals 213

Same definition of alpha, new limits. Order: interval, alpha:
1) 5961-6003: 274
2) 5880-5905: 138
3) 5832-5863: 202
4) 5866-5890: 144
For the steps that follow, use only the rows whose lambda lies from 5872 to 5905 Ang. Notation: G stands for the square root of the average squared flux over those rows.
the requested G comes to 5.80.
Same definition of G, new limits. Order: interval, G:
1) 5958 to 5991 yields 6.51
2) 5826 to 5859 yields 6.64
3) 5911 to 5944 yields 6.45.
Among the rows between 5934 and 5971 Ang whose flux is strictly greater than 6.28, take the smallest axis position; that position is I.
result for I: 5934.5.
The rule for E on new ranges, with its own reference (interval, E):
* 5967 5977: 5973.5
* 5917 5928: 5925.5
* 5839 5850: 5840.0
